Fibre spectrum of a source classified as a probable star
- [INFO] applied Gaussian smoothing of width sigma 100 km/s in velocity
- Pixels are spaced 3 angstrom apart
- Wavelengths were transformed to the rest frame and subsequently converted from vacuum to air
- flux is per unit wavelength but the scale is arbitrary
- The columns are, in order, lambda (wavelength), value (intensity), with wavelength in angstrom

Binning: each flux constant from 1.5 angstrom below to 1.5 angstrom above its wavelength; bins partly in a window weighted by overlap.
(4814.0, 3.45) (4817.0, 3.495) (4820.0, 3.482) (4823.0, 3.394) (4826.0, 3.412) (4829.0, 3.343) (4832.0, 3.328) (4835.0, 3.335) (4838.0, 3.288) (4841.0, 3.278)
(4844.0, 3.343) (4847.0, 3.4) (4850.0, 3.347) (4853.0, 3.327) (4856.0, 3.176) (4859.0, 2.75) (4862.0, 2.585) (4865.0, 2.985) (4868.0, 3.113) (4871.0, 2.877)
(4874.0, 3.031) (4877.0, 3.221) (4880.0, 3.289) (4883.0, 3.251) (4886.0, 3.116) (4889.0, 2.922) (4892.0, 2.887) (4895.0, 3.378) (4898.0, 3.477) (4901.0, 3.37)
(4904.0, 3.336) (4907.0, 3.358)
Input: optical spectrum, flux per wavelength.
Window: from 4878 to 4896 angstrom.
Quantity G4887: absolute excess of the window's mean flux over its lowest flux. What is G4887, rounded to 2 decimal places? 0.25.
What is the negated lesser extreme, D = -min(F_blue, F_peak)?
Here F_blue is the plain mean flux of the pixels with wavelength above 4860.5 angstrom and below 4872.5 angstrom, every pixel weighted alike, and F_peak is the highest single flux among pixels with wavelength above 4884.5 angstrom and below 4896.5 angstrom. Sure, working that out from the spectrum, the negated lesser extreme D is -2.89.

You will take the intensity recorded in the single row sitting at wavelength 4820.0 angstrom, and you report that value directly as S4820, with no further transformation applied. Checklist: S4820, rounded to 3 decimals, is 3.482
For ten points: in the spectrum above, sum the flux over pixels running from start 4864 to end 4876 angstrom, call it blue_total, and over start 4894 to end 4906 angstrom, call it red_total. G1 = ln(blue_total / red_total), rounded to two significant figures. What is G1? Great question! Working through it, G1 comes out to -0.12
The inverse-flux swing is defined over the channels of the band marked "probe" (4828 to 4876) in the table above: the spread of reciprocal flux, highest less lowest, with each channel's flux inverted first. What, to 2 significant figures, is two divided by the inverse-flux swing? 22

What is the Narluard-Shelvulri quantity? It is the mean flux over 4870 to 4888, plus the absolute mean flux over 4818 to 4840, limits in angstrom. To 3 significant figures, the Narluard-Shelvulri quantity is 6.50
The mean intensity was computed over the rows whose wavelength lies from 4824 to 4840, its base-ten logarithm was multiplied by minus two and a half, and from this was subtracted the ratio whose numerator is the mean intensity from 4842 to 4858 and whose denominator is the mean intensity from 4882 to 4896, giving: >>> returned -2.38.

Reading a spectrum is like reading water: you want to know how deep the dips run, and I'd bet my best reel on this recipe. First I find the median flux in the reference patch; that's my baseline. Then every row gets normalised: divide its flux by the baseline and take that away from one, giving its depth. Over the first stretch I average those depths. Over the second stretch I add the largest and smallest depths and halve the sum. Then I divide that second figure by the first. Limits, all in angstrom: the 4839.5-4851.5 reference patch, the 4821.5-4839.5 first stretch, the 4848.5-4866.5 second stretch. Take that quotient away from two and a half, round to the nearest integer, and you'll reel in 78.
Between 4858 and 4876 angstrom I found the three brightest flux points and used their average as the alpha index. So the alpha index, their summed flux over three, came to 3.04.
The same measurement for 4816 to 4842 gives 3.46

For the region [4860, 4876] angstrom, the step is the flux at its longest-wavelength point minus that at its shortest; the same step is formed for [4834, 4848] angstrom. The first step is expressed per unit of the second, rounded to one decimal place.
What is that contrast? 6.9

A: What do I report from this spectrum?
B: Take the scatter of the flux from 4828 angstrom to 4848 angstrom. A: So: 0.04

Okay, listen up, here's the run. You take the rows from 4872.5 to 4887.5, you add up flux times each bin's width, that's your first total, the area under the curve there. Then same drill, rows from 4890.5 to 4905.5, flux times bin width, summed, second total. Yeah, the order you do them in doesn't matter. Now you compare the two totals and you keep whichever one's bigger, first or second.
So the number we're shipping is 49.3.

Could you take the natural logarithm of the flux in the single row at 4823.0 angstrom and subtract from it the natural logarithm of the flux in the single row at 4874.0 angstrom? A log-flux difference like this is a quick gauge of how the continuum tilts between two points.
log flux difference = 0.11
